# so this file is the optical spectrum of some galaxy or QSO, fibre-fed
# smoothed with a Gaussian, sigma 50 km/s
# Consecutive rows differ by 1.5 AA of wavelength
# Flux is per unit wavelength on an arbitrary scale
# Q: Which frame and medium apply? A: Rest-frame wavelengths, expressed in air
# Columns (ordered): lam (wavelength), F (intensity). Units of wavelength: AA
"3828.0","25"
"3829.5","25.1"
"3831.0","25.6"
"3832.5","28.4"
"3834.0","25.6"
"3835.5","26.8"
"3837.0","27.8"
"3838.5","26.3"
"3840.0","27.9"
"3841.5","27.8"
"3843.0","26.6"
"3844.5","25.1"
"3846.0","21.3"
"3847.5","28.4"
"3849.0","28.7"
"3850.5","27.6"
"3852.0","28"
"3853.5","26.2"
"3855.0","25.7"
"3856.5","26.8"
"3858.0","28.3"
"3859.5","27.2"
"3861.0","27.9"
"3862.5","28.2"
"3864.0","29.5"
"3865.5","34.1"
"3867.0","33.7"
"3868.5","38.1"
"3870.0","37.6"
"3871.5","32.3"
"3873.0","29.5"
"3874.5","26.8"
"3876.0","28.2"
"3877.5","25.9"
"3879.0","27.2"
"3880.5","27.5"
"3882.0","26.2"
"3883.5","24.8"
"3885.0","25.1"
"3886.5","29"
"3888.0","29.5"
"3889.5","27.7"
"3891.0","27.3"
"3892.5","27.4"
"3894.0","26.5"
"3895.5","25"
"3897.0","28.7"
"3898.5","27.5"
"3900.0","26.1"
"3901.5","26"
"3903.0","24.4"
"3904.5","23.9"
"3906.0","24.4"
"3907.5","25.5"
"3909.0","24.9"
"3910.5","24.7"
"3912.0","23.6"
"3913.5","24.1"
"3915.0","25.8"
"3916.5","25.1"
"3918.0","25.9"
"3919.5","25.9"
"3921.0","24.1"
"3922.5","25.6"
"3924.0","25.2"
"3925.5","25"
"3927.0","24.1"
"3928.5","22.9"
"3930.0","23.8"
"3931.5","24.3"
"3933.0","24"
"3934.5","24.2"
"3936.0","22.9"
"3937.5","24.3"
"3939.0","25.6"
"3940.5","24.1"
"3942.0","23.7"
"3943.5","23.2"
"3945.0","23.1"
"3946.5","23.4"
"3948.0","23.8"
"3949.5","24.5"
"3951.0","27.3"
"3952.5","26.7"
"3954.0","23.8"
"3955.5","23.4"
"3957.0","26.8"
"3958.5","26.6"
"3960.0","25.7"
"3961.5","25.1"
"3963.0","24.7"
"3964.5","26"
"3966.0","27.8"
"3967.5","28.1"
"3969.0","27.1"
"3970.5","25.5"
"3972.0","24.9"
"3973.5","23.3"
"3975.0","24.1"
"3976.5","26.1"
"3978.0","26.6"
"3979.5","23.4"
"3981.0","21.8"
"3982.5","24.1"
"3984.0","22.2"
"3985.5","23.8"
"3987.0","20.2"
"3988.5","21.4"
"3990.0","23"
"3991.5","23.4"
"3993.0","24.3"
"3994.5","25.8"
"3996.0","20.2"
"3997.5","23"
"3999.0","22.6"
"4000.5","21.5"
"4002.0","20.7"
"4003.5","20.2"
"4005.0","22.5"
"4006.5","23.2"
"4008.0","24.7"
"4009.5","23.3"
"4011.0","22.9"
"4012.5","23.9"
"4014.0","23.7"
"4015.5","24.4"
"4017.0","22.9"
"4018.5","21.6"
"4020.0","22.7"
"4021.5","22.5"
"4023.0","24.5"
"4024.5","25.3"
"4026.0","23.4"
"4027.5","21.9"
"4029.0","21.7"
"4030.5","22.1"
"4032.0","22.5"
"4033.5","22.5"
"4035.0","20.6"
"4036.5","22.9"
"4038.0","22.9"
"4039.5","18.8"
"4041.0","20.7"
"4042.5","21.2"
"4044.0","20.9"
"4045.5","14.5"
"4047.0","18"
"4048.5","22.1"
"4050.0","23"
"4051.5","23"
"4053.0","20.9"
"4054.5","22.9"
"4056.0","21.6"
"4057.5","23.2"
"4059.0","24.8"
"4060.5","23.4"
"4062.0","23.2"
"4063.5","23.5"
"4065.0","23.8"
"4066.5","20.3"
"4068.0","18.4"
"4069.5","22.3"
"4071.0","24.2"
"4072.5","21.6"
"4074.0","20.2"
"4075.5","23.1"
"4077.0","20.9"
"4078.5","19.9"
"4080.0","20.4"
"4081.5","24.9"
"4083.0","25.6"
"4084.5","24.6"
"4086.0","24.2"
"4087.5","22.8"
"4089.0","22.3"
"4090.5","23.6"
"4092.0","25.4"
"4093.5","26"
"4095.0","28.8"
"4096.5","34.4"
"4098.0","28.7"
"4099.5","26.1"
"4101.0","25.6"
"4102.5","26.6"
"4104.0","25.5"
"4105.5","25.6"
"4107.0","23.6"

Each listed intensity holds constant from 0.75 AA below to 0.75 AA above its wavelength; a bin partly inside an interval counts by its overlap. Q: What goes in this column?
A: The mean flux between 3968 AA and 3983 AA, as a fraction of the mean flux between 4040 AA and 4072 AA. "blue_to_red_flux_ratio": 1.14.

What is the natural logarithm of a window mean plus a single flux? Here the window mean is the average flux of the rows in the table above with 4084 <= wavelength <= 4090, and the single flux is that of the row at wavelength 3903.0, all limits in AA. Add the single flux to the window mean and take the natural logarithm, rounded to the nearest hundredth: 3.87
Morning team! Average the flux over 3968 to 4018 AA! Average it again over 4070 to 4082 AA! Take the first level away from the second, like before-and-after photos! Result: -1.5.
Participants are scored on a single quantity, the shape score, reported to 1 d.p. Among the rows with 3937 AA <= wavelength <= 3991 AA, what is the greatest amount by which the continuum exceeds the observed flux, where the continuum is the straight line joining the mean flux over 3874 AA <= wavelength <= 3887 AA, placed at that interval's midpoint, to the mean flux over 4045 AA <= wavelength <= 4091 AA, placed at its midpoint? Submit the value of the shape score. 3.9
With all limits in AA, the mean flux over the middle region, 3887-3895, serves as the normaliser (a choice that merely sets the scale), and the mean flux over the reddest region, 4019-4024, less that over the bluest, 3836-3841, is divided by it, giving -0.15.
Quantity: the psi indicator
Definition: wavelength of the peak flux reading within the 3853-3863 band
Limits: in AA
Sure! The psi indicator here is 3858.0 AA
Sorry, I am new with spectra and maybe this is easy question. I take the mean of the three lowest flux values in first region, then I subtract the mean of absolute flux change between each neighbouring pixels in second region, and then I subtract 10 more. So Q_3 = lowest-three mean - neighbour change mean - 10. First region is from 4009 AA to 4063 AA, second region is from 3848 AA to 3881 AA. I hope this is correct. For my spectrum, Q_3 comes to 5.4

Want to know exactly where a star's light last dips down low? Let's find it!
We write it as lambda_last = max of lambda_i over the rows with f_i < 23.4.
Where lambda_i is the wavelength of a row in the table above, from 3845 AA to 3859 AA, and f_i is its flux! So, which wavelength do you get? 3846.0 AA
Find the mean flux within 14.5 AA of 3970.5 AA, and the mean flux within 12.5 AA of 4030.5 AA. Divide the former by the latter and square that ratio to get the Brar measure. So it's 1.29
